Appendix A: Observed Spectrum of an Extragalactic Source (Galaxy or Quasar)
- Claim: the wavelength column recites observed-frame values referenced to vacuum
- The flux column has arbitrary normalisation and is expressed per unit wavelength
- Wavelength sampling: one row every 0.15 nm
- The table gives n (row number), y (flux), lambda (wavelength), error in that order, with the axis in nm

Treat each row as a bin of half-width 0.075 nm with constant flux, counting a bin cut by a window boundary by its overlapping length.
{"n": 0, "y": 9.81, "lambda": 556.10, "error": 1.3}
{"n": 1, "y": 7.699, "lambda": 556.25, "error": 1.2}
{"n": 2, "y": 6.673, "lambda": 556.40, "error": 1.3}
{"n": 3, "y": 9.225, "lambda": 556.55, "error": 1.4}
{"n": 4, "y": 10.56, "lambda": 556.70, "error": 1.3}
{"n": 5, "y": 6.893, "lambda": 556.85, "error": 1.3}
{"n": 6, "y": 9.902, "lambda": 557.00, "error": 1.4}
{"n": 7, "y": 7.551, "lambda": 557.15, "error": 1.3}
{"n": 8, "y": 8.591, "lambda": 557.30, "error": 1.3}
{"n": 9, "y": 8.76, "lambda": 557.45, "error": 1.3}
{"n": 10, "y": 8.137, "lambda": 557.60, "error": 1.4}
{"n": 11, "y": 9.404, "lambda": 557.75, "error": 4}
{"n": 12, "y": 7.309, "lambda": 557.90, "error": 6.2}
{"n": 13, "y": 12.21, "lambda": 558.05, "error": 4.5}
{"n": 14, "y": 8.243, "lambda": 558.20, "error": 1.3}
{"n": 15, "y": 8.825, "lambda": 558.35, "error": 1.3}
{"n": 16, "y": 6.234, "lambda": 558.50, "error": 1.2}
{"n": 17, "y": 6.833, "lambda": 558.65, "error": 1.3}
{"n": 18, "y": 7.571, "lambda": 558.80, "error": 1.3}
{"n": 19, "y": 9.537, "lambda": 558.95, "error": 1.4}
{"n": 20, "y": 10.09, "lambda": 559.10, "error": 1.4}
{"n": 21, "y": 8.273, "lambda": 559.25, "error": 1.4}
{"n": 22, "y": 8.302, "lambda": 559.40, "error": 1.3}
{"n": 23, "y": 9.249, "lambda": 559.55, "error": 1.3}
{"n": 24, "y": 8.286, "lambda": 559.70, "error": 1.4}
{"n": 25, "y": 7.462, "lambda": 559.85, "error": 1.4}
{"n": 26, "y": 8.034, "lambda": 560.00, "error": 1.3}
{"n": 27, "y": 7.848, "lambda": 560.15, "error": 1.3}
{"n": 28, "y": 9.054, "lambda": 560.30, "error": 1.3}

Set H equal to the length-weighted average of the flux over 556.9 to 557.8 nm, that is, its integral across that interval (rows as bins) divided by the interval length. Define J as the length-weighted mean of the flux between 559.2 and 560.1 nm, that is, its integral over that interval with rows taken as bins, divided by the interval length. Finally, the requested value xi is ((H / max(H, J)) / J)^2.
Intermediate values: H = 8.7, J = 8.3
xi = 0.0147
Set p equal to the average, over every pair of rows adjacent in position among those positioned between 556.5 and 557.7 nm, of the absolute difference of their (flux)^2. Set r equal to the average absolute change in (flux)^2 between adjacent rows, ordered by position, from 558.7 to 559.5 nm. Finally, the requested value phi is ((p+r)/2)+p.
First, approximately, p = 30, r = 20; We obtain 55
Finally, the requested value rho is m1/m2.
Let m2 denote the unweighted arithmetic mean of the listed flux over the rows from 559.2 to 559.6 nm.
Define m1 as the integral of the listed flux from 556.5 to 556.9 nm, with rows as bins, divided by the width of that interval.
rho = 1.05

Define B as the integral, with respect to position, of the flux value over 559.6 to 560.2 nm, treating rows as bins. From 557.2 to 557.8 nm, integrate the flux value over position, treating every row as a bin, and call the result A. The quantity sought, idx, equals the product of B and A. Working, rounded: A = 5.19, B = 4.78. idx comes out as 25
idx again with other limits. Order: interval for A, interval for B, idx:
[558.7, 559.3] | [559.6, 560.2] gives 25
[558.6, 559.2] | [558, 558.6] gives 27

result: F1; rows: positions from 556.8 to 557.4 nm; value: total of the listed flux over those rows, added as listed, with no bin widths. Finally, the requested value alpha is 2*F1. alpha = 66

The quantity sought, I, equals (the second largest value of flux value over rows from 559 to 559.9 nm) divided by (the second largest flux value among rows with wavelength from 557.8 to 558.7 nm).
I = 1.05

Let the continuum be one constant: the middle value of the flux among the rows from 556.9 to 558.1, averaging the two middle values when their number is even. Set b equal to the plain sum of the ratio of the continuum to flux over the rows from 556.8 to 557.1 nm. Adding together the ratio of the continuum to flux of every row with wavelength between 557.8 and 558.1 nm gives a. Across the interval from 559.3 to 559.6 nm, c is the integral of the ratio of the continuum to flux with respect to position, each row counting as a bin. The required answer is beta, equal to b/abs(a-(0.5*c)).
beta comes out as 1.22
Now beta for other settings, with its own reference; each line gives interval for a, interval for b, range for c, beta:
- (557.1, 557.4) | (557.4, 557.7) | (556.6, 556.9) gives 1.02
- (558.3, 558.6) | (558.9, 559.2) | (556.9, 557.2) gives 0.80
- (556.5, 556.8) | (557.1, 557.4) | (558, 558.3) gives 1.33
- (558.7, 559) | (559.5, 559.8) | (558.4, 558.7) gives 1.07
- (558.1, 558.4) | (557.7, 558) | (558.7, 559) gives 1.12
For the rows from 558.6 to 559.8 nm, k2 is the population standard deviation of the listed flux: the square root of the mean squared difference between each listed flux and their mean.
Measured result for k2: 1.0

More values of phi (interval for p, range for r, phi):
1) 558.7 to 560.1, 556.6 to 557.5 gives 43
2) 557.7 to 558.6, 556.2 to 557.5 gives 94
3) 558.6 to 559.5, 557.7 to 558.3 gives 62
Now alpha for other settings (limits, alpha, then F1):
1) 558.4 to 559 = 60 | 30.2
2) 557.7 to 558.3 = 74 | 37.2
